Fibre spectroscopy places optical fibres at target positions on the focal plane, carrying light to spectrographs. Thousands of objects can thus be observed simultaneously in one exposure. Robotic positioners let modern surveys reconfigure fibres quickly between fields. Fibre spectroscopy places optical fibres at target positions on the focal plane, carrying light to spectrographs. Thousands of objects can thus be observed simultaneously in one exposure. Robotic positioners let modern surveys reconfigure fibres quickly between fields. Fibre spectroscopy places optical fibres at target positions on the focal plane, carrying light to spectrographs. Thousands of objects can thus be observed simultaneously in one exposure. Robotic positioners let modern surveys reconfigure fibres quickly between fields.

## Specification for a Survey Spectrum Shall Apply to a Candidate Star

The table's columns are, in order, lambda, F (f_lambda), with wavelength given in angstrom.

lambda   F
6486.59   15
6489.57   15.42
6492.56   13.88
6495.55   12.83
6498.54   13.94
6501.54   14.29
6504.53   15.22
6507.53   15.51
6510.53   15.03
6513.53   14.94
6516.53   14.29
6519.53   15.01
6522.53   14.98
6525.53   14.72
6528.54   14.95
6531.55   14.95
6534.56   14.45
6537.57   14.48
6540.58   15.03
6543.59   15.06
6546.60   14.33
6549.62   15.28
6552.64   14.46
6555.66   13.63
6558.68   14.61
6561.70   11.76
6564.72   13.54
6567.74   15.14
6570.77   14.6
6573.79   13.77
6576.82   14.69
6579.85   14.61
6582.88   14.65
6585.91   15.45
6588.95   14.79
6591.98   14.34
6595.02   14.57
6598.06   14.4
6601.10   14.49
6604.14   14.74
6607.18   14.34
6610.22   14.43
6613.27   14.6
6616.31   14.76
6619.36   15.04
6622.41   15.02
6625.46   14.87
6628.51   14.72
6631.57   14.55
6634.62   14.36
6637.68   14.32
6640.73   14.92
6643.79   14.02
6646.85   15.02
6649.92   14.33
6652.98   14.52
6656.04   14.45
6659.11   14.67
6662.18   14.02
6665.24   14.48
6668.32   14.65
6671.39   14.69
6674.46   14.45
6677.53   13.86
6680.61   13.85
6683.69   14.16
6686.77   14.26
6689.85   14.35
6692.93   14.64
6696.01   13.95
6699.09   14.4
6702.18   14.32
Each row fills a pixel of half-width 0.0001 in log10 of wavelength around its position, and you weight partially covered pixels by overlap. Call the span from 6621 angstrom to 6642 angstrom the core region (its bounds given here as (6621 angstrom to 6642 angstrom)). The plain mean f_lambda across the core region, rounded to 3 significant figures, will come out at 14.7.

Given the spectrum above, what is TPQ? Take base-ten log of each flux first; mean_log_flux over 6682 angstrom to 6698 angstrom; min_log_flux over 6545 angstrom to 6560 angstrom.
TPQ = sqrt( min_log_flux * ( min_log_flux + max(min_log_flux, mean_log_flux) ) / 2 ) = 1.14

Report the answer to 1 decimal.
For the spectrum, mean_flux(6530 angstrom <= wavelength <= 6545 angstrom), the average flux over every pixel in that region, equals 14.8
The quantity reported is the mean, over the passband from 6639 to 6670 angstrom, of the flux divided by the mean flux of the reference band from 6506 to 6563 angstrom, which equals 0.993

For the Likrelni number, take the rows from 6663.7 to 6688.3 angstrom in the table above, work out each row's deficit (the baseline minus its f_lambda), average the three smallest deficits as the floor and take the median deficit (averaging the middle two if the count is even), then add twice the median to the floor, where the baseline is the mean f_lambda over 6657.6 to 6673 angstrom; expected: 0.19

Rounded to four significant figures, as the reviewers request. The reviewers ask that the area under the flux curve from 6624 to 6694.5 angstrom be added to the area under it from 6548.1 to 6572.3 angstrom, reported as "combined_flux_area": 1360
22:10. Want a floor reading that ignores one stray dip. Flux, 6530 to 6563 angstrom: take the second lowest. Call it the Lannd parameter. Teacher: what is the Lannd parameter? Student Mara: 13.63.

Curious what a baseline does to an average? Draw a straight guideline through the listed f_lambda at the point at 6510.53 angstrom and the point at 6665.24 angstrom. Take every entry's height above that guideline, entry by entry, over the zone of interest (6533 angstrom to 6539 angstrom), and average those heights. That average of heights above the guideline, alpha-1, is -0.47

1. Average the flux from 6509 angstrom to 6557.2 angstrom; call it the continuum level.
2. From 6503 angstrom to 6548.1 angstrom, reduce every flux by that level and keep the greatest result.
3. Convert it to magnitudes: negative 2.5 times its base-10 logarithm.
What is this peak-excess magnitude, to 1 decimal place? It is 0.3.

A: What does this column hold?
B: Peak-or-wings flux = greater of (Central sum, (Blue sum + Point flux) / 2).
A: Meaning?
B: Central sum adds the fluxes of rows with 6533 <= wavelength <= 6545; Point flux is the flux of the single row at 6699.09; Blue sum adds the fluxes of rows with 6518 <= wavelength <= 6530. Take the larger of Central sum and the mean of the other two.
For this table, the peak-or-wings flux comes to 59.0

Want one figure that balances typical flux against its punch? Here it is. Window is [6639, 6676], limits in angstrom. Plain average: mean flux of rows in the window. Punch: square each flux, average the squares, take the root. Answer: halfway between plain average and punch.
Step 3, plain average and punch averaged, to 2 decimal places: 14.52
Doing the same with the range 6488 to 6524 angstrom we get 14.62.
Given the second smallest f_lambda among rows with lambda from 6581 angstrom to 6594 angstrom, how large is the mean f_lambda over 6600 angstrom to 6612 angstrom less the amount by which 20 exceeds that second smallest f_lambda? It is 9.15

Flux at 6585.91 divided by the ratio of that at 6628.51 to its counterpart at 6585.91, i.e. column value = 16.2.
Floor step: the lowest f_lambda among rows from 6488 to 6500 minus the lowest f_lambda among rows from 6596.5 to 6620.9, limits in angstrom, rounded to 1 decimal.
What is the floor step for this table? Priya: -1.5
